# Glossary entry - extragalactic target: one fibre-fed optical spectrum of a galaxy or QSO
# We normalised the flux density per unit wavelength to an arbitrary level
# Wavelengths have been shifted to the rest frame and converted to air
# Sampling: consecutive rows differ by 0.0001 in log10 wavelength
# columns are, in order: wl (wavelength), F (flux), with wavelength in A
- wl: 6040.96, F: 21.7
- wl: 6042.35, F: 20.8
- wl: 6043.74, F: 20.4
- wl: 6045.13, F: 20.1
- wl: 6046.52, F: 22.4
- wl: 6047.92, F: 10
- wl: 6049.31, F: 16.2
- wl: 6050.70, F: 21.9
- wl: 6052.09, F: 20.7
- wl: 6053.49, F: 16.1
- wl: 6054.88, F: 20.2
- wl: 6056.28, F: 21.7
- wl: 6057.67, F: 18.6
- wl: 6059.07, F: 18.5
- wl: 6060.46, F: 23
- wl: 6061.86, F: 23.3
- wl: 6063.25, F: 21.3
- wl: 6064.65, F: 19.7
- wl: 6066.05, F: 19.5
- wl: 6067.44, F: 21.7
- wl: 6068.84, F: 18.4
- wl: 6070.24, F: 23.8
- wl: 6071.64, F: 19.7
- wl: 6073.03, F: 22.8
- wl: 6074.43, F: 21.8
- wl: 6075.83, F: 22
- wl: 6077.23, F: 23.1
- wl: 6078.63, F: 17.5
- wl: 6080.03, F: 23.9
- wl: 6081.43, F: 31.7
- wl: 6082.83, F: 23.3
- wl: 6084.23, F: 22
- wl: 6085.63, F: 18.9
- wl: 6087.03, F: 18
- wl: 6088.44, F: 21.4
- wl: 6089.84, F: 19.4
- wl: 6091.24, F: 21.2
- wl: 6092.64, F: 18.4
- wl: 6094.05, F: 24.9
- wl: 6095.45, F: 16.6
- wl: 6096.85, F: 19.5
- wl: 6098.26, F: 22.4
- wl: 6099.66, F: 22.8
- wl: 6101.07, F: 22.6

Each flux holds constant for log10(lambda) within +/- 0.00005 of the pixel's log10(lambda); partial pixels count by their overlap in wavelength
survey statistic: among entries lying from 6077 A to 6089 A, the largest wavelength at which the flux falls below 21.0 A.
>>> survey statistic 6087.03 A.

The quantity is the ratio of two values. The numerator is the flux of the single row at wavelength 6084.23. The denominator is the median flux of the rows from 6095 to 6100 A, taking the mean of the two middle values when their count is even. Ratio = 1.05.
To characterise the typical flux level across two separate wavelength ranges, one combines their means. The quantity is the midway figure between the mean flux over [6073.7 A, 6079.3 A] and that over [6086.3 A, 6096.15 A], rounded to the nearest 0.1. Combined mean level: 20.5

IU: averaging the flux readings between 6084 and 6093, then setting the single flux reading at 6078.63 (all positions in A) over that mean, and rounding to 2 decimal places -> 0.88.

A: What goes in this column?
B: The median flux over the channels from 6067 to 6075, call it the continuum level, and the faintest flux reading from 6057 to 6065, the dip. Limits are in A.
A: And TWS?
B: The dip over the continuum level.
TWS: 0.85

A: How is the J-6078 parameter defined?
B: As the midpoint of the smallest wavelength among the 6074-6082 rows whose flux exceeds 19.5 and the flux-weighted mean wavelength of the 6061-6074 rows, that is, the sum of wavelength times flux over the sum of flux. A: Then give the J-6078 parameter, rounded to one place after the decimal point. 6070.9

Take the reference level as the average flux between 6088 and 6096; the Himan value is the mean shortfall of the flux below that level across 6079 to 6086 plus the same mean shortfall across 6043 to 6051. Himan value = -2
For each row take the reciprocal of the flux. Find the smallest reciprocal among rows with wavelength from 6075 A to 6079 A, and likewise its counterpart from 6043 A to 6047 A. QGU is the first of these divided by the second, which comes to 0.97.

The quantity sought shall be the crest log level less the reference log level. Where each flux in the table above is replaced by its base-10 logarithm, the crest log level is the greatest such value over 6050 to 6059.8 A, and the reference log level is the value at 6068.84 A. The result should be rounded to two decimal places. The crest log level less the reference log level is 0.08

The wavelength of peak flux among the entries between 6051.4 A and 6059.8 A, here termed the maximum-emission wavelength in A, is 6056.28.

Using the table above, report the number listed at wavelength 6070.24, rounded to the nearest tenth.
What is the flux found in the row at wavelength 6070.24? 23.8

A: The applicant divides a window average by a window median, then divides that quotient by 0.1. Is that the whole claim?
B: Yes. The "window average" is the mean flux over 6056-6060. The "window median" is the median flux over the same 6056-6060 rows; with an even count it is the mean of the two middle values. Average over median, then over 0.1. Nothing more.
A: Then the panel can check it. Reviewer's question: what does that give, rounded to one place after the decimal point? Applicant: 10.5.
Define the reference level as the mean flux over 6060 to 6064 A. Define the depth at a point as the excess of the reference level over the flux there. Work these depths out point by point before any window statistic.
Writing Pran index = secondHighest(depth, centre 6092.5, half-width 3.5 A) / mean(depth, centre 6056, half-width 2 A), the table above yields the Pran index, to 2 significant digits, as 1.7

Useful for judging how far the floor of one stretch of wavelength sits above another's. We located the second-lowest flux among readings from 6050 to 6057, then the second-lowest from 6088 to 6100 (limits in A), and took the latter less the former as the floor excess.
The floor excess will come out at -1.8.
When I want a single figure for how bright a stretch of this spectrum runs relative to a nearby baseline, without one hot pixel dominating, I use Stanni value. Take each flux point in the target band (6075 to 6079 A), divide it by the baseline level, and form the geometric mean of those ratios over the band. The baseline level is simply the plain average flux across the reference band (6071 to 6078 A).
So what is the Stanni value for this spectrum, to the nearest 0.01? 0.95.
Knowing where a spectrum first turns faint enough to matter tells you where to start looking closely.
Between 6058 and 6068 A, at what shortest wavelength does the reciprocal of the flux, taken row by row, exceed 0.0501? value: 6059.07 A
